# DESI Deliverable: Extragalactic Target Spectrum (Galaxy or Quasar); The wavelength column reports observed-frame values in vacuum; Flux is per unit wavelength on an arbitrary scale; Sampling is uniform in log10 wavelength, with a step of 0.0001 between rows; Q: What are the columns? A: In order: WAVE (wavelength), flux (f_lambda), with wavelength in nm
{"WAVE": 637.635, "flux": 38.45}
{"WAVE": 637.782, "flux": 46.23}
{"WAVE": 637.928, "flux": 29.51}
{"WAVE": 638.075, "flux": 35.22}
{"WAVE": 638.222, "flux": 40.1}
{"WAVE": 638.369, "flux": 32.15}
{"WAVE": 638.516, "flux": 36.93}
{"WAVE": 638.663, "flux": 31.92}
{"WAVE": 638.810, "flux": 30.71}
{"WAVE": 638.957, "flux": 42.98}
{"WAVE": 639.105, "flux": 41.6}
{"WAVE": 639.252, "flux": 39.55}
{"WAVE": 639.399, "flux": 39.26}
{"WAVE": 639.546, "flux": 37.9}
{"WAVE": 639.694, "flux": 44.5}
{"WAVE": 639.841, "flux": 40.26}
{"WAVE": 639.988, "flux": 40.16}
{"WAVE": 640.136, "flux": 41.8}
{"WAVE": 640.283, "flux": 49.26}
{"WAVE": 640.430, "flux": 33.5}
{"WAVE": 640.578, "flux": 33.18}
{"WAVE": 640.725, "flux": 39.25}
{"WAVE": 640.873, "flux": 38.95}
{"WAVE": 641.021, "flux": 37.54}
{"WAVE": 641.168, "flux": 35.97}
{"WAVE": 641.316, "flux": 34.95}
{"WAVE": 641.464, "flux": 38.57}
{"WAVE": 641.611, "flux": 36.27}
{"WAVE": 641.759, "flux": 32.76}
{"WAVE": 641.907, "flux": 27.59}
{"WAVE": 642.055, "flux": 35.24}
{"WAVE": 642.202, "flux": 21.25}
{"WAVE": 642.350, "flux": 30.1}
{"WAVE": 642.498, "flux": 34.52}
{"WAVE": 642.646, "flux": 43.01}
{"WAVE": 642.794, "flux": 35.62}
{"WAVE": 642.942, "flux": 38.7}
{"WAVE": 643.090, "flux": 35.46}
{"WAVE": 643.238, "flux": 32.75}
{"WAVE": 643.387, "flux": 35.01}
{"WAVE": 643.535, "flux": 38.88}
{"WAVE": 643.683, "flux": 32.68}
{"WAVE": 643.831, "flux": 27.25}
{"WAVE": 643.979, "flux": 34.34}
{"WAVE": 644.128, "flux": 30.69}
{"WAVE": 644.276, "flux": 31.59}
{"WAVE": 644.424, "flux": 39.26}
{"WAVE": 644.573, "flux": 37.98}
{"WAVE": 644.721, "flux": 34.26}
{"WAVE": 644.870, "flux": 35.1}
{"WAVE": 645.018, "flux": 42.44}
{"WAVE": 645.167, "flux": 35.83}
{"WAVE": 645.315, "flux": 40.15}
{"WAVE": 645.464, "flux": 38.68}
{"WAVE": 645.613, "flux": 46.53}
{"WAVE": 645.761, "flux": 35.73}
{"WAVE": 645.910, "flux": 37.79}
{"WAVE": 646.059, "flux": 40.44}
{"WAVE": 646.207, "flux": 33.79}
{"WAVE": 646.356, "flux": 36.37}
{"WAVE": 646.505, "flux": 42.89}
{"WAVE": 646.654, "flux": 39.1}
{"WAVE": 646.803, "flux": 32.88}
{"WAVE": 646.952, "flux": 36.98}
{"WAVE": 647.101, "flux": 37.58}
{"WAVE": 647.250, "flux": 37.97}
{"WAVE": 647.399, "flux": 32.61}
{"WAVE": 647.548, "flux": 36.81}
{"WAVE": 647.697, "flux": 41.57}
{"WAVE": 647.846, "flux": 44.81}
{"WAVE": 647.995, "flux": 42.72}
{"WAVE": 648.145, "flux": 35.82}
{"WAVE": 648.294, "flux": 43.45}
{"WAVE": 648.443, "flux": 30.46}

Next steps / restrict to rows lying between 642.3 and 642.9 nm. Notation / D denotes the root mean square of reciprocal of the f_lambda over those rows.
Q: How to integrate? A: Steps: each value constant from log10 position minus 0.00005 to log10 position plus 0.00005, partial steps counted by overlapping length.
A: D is 0.0286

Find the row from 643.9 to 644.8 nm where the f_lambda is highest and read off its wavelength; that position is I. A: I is 644.424 nm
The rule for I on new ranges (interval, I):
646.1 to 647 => 646.505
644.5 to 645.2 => 645.018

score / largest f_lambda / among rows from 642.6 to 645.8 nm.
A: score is 46.53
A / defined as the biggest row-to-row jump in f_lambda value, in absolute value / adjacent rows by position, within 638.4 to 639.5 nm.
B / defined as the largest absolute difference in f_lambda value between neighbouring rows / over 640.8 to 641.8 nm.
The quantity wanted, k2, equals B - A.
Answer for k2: -9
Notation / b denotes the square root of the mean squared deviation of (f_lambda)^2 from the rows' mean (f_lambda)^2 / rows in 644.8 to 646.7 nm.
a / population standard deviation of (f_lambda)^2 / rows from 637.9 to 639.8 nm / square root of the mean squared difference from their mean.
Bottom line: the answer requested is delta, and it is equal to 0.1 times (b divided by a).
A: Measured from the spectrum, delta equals 0.081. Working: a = 343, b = 278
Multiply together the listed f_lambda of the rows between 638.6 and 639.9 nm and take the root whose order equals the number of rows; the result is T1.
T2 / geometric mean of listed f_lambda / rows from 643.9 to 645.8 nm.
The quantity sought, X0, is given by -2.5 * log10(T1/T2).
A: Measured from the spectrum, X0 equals -0.05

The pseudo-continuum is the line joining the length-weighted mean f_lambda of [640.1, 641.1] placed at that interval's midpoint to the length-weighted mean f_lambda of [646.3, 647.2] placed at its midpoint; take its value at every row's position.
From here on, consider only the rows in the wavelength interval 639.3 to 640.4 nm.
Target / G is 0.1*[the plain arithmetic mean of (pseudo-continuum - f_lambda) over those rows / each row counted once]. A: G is -0.27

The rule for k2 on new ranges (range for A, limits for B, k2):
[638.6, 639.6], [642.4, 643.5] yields -4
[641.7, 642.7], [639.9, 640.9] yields 2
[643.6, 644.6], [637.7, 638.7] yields 9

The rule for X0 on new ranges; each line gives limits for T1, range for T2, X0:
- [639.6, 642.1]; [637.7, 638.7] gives -0.05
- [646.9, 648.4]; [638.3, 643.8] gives -0.08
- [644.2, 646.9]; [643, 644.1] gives -0.12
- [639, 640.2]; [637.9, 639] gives -0.17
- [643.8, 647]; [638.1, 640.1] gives 0.04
